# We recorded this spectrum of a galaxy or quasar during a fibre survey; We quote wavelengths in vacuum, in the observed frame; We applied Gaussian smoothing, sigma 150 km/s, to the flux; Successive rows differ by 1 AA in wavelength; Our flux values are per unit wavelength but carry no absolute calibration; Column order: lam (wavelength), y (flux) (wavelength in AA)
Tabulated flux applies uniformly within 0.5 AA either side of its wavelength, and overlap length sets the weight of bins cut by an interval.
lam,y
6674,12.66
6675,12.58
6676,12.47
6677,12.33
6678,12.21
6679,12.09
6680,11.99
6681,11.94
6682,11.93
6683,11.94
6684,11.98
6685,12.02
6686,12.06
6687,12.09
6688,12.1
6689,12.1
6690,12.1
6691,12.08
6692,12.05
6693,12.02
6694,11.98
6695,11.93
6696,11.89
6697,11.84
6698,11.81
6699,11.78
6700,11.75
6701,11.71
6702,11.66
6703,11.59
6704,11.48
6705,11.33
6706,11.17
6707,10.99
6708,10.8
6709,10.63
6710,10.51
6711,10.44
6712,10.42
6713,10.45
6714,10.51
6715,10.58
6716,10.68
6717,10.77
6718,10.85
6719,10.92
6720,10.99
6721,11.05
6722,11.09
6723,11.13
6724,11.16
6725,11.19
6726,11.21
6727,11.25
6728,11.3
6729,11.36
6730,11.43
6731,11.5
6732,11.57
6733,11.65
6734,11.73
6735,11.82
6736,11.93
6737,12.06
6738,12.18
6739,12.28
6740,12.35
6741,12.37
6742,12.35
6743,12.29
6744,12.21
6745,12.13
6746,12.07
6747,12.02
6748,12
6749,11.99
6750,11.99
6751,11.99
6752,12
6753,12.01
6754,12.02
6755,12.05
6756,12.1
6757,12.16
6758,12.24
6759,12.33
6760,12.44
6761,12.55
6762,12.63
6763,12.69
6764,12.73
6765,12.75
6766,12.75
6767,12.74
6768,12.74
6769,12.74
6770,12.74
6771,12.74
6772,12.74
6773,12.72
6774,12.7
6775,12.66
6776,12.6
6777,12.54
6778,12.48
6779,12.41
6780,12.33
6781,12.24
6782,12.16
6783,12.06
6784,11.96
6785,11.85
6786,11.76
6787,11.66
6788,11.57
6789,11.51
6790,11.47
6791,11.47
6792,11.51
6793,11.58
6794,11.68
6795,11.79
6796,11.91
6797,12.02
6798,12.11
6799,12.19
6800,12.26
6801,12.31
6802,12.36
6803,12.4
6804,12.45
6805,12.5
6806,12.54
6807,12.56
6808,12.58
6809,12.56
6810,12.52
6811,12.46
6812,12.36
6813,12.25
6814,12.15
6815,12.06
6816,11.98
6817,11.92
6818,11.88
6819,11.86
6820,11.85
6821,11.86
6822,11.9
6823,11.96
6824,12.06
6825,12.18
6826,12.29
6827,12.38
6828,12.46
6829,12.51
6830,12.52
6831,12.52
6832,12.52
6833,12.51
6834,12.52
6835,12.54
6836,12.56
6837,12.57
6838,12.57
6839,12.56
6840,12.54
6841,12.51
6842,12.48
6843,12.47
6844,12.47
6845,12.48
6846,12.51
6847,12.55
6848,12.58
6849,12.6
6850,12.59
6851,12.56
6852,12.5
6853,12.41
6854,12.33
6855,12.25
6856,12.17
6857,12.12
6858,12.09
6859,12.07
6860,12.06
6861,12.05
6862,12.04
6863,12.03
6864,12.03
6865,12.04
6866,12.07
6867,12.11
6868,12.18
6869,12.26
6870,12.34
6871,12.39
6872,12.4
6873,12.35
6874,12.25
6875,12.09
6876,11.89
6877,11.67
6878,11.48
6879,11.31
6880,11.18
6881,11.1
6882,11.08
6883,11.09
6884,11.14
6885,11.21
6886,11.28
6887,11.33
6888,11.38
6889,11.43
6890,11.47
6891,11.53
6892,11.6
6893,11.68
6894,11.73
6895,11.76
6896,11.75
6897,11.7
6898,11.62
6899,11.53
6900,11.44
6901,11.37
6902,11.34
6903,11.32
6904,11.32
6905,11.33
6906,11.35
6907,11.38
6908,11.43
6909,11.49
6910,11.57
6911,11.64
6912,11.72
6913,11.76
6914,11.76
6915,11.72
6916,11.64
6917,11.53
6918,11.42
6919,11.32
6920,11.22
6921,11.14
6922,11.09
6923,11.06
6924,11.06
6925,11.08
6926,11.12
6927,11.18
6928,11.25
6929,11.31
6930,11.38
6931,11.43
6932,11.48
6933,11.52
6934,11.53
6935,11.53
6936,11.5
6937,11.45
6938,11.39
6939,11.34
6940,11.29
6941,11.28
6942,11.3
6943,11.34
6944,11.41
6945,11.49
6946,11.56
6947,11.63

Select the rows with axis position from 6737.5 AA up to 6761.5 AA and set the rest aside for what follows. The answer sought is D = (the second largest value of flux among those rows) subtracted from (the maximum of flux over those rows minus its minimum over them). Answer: -11.9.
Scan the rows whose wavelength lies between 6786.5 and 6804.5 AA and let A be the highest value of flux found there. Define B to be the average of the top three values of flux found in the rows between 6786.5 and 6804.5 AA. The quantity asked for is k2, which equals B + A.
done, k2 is 24.9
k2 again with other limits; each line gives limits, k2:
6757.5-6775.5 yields 25.5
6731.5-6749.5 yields 24.7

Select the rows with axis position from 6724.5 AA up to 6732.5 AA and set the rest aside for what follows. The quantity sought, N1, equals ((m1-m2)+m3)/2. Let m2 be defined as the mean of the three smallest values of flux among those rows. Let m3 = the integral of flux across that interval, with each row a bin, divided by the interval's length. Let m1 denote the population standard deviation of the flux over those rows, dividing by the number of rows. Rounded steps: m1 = 0.130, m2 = 11.2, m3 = 11.4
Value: 0.13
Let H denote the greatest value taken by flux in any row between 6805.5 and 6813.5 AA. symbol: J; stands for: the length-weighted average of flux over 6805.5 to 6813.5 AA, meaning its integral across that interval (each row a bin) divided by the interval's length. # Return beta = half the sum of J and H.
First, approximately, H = 12.58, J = 12.5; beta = 12.53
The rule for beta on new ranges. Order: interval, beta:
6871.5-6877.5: 12.25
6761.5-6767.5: 12.73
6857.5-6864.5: 12.07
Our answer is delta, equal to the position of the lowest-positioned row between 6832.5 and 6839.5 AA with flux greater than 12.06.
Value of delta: 6833 AA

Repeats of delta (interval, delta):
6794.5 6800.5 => 6798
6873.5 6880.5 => 6874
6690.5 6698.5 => 6691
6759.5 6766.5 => 6760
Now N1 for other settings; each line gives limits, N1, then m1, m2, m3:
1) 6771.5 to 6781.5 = 0.19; 0.164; 12.3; 12.5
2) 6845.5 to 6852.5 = 0.04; 0.036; 12.5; 12.6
